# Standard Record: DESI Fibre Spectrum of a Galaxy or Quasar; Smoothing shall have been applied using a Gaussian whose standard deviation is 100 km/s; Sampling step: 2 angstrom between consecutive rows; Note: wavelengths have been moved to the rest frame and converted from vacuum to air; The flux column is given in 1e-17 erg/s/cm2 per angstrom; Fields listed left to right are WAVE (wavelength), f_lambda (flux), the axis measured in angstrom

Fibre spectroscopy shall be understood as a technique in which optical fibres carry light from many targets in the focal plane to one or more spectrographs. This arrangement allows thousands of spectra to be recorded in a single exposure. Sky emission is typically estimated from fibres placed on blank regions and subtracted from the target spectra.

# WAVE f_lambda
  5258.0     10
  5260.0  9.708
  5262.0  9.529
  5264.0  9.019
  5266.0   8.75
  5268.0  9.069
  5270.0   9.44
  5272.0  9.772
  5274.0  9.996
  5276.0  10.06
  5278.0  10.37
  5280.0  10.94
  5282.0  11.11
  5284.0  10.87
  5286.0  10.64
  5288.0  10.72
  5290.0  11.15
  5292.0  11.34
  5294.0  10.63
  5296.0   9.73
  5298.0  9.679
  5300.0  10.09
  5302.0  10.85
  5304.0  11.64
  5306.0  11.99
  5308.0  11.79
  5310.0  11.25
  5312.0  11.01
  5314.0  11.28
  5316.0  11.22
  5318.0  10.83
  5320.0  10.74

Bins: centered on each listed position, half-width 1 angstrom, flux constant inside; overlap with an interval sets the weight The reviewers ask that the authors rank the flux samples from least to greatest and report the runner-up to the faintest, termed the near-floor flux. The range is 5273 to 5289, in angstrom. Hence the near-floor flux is 10.06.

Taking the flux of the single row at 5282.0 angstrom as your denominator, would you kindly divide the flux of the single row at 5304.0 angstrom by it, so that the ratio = 1.05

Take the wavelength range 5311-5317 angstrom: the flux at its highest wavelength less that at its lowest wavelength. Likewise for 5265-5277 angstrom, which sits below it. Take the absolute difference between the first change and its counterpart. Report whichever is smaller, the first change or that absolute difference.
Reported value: 0.2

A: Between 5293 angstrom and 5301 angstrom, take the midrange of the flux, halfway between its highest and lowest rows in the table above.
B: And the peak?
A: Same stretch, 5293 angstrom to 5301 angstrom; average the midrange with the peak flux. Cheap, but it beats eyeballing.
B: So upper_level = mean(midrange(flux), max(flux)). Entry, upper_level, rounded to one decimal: 10.4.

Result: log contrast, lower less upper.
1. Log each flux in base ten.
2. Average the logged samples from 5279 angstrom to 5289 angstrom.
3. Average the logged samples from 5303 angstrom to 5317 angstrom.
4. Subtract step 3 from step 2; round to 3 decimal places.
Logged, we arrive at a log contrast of -0.023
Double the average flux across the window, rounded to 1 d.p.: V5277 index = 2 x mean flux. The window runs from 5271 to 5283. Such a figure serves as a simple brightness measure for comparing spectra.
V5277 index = 20.7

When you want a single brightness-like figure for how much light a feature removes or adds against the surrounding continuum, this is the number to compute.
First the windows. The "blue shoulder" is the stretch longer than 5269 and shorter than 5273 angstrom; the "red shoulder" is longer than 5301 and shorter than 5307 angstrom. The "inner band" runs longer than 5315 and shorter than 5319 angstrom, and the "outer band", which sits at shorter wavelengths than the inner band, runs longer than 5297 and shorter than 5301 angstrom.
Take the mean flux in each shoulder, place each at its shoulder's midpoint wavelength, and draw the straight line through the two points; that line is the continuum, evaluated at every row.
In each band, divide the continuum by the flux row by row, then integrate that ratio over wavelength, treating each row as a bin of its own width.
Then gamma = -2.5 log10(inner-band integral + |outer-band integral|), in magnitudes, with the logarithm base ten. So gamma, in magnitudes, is -2.383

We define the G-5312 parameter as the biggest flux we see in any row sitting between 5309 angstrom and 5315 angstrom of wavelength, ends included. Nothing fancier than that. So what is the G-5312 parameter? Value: 11.28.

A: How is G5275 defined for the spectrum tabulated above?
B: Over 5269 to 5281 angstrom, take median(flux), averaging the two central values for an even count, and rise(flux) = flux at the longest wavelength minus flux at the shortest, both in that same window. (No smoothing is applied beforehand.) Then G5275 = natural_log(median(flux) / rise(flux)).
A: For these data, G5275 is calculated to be 1.9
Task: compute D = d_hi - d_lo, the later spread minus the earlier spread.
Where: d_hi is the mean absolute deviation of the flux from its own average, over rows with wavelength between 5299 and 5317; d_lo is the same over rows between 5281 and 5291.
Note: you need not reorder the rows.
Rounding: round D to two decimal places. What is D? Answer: 0.21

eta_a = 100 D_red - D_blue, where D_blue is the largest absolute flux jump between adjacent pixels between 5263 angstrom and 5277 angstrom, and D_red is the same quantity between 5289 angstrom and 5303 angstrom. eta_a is 90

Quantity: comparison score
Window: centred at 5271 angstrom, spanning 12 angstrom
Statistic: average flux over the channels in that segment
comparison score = 9.5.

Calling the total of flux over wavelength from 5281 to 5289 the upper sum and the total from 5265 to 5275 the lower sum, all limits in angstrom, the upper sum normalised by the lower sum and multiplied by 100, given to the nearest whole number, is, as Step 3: 92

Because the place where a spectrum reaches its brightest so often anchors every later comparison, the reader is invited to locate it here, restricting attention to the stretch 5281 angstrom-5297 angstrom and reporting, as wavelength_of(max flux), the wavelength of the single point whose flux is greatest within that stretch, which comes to 5292.0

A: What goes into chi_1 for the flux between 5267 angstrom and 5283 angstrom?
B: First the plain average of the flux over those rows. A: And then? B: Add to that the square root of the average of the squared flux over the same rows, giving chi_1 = 20.2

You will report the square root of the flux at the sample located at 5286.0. 3.26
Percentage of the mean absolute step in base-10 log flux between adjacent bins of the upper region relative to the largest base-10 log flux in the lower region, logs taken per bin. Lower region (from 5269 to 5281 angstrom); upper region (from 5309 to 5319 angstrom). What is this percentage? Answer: 0.90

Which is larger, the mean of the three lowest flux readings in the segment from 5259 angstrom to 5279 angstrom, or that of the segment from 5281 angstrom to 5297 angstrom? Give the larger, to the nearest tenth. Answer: 10.3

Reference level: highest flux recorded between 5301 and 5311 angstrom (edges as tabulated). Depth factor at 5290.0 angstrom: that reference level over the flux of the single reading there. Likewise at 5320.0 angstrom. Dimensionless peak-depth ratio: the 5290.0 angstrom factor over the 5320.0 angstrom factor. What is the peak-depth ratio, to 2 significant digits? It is 0.96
